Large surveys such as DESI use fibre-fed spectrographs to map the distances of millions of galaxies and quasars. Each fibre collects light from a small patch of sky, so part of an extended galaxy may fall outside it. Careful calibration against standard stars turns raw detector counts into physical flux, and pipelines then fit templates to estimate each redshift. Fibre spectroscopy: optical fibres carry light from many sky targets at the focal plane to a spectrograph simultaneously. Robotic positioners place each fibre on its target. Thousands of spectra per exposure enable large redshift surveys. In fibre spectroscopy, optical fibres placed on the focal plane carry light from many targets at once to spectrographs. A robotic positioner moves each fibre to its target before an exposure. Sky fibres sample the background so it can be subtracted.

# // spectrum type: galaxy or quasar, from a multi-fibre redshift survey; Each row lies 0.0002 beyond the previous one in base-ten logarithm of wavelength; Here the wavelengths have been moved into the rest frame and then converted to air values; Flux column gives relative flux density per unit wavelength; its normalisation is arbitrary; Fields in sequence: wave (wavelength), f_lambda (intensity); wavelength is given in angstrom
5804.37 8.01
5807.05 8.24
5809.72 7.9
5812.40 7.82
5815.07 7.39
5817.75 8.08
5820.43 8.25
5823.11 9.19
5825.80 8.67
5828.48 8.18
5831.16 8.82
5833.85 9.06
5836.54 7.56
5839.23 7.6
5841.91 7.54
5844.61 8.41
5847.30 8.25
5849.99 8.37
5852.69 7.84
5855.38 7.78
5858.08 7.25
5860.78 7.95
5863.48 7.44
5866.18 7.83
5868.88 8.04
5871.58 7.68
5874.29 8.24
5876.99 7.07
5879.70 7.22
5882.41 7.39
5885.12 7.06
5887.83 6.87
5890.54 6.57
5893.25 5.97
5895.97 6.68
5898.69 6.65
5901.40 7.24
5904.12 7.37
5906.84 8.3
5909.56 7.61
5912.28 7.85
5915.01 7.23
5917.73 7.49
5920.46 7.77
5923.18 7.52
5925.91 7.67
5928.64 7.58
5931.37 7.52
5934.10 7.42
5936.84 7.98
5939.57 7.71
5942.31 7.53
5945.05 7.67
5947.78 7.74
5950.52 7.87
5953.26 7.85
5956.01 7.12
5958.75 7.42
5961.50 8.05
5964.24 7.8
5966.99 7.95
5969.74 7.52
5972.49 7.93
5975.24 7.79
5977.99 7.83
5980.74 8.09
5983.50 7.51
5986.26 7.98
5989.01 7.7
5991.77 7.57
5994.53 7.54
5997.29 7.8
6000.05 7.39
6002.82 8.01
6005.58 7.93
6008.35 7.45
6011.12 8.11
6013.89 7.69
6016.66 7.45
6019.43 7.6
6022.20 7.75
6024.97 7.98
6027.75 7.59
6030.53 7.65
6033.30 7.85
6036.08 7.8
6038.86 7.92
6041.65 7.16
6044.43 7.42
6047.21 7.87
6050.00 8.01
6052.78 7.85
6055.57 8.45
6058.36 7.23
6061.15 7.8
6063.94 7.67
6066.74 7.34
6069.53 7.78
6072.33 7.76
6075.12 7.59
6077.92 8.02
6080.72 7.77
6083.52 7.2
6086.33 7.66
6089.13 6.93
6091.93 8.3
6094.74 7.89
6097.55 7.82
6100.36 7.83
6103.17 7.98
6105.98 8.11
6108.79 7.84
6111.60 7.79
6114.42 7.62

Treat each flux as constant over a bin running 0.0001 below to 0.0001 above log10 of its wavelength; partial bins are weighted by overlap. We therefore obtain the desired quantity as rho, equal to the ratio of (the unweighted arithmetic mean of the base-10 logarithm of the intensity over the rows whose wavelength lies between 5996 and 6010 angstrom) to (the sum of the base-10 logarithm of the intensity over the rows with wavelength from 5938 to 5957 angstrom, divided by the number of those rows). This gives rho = 1.00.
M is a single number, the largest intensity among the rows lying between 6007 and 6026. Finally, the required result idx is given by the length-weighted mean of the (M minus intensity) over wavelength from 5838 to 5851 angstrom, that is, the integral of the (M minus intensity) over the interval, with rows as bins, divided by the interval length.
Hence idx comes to 0.08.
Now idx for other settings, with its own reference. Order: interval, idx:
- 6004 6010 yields 0.39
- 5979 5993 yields 0.34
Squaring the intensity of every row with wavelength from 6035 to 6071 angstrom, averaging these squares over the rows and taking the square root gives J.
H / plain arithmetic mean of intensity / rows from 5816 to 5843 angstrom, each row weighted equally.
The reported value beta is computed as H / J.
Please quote 1.07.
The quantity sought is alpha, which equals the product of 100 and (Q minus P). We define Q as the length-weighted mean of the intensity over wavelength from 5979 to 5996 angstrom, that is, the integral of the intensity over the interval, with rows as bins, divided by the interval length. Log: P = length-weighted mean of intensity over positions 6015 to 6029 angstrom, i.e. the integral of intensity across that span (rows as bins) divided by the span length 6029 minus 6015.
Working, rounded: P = 7.68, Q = 7.73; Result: 6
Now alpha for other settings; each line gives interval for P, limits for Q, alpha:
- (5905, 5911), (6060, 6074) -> -24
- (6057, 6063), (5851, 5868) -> 17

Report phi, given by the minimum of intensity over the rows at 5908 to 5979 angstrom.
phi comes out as 7.12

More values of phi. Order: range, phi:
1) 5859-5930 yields 5.97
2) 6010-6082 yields 7.16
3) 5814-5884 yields 7.07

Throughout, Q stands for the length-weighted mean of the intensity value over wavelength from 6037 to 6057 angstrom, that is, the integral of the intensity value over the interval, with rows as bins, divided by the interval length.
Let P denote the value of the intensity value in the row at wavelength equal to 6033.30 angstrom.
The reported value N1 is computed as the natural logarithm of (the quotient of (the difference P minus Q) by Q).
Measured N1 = -5.3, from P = 7.85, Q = 7.81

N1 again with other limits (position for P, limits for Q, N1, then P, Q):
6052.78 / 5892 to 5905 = -1.8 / 7.85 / 6.77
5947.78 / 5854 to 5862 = -4.5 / 7.74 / 7.66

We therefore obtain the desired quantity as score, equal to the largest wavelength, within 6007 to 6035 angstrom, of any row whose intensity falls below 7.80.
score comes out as 6030.53 angstrom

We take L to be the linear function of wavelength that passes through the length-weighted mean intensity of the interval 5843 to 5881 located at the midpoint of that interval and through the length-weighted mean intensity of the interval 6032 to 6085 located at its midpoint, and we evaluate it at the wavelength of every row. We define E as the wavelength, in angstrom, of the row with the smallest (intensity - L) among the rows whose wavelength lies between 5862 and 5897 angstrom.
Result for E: 5893.25 angstrom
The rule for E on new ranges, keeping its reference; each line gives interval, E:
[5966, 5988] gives 5983.50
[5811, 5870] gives 5858.08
